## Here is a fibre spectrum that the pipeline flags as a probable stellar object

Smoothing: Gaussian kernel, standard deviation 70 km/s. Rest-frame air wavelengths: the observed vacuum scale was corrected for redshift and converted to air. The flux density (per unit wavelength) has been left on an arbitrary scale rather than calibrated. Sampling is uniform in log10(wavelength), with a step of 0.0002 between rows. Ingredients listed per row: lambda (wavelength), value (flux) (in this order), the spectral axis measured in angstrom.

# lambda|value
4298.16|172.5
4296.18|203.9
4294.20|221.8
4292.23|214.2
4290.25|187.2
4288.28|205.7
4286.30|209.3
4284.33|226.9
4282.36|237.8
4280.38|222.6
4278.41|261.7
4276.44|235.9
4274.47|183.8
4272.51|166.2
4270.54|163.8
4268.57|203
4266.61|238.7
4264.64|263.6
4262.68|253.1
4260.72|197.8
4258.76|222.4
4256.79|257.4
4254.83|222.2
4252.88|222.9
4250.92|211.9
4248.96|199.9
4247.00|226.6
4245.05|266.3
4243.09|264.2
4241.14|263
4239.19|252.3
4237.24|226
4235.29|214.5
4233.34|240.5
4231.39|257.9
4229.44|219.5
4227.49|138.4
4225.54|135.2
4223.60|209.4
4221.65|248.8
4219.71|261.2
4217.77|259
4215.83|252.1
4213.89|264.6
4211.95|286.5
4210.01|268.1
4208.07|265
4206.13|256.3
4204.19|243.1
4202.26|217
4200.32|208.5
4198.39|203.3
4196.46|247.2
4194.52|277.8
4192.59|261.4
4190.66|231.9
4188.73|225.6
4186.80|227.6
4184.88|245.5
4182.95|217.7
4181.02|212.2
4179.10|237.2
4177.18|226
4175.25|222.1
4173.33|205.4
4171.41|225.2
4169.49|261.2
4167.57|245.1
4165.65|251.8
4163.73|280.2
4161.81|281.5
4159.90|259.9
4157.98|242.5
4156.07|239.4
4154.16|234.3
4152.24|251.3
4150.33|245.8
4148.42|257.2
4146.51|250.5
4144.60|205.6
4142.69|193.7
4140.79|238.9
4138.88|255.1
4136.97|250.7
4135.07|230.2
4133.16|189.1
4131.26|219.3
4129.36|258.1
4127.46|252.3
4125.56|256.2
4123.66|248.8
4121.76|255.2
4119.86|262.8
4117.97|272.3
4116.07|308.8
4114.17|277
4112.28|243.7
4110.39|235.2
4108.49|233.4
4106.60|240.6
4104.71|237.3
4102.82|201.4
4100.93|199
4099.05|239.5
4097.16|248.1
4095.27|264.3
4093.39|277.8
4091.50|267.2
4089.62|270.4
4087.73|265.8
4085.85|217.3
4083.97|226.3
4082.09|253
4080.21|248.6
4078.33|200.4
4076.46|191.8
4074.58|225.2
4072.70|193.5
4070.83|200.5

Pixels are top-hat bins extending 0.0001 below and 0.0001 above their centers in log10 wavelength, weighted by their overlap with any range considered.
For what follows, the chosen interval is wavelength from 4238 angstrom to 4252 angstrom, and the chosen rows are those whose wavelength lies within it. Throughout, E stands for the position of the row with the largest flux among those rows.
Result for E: 4245.05 angstrom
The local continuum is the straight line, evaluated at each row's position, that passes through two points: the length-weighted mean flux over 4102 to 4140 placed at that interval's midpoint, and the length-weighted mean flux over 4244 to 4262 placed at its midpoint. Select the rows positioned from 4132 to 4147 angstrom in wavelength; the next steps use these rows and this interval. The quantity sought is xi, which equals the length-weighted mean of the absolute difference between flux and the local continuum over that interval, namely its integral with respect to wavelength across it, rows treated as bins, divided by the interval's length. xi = 23.8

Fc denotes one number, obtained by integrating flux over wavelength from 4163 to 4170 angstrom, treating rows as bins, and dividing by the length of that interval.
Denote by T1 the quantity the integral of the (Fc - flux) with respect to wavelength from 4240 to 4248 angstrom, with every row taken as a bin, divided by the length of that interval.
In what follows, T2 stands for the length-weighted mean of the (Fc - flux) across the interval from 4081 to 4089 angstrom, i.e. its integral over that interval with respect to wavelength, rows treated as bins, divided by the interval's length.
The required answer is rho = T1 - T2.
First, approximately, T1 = 4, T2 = 17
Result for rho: -13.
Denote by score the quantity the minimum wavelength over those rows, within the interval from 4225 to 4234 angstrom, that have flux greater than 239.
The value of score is 4231.39 angstrom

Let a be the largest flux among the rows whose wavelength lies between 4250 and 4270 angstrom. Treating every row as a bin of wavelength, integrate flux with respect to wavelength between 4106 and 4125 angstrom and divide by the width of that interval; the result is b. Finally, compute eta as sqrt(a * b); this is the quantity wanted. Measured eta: 261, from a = 263.6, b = 258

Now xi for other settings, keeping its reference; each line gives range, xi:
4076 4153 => 20.4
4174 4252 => 24.8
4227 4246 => 27.8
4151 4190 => 15.2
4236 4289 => 22.5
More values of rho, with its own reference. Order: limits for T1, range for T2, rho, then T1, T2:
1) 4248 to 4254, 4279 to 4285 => 20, 47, 27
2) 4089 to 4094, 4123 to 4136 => -35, -13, 23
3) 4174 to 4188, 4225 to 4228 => -89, 32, 122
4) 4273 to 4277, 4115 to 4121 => 79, 57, -22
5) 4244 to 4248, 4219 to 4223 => 4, 12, 8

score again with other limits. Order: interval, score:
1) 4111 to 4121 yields 4112.28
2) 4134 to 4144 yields 4136.97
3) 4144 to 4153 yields 4146.51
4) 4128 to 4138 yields 4129.36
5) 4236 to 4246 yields 4239.19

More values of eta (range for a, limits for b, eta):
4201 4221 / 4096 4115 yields 260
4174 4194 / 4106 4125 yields 260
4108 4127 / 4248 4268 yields 266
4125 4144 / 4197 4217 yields 252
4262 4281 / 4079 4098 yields 258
